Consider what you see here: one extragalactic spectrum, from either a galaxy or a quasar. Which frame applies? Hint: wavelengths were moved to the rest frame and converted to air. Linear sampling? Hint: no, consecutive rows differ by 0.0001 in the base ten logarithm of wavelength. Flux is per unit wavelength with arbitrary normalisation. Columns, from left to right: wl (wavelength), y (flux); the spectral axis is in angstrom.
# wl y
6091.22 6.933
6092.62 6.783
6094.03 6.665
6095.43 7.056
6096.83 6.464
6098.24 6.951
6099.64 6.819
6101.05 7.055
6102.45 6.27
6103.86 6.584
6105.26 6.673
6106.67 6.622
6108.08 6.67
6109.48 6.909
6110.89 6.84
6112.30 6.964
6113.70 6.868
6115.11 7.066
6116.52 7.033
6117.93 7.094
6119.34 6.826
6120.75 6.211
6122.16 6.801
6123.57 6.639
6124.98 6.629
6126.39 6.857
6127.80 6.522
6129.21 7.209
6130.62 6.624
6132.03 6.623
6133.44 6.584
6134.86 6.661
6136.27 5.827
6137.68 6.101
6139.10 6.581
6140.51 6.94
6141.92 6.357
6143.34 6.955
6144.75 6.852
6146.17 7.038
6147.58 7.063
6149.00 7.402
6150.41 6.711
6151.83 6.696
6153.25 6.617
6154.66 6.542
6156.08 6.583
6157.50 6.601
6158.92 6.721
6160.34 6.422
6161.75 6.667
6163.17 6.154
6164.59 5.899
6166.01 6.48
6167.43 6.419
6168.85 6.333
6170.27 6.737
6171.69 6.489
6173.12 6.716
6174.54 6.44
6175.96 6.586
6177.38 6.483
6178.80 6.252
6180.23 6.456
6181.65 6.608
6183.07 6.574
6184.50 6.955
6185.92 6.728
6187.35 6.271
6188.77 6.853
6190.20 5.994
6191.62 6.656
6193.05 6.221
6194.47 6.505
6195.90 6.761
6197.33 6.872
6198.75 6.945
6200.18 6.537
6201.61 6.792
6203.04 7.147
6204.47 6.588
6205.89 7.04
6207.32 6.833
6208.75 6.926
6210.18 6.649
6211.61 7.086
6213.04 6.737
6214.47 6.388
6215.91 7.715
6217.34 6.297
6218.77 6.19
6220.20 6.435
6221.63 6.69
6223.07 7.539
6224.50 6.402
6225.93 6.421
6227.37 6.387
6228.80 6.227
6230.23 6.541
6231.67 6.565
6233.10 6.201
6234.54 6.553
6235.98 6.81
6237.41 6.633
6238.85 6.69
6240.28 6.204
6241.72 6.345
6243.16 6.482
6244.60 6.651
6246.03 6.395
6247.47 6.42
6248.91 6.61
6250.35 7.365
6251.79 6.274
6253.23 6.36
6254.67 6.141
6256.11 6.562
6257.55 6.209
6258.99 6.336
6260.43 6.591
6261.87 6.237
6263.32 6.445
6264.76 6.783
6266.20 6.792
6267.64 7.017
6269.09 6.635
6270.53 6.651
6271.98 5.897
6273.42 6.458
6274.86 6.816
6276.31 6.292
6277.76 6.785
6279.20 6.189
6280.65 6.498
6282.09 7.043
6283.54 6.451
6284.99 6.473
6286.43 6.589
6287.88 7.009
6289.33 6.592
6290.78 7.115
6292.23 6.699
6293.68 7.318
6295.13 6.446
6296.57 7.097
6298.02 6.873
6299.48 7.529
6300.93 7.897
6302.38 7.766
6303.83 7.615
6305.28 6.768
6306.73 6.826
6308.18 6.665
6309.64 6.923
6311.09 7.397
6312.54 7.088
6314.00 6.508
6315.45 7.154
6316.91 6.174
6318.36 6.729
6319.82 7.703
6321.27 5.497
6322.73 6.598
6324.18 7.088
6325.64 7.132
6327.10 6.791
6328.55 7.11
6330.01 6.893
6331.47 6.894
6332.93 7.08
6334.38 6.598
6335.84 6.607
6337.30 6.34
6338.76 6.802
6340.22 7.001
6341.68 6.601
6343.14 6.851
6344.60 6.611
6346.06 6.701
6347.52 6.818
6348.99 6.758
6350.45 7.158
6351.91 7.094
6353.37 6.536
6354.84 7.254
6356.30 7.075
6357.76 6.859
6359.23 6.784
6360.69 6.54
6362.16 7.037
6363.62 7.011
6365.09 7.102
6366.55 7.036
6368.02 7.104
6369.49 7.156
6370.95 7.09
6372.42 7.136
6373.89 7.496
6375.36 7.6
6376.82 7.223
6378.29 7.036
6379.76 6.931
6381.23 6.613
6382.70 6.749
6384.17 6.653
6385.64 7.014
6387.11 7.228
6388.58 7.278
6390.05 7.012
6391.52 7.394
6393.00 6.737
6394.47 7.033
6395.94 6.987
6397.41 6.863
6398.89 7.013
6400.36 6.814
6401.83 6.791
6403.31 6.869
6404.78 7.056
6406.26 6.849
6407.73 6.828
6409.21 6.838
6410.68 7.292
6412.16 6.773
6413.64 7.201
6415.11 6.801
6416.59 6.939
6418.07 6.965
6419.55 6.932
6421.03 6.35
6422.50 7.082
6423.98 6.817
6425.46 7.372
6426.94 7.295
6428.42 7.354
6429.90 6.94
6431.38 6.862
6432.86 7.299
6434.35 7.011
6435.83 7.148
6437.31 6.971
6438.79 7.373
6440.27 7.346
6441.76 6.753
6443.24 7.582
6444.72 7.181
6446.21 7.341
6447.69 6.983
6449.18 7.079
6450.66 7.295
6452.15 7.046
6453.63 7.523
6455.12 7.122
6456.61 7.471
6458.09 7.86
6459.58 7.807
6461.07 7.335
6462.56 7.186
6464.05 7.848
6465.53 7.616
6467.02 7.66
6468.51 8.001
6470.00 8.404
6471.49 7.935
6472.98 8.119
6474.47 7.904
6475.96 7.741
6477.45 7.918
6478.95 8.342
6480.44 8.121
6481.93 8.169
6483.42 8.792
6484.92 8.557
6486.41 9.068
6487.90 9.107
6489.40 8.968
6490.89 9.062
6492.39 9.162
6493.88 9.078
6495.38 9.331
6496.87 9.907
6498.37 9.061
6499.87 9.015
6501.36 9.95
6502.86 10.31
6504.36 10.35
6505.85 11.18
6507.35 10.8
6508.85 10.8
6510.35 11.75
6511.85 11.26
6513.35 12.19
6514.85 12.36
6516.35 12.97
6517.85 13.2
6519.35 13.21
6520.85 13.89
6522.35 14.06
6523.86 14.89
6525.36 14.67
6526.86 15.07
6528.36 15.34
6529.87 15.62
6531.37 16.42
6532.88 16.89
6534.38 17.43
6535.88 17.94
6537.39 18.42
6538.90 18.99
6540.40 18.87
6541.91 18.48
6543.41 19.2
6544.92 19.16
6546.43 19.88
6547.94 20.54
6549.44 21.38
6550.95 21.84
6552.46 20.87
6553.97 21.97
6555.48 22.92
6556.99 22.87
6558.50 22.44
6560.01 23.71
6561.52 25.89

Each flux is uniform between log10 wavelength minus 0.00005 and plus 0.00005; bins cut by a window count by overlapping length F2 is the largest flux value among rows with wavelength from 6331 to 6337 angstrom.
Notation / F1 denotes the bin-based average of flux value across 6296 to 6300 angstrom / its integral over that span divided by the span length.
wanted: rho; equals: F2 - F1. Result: -0.1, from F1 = 7.1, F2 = 7.08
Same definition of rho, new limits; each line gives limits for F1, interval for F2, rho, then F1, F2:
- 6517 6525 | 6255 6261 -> -7.3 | 13.9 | 6.591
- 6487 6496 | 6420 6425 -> -2.0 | 9.1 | 7.082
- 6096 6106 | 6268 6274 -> 0.0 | 6.7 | 6.651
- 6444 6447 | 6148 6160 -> 0.1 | 7.3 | 7.402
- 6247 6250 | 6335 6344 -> 0.4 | 6.6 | 7.001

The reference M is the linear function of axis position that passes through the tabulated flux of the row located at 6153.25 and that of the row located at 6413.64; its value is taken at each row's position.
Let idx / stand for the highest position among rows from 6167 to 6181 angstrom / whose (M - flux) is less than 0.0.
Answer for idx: 6173.12 angstrom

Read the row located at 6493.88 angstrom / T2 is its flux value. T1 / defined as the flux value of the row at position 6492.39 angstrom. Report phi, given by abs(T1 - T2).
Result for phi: 0.08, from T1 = 9.162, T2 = 9.078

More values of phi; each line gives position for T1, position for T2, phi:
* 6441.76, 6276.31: 0.46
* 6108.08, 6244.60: 0.02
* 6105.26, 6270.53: 0.02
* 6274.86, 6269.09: 0.18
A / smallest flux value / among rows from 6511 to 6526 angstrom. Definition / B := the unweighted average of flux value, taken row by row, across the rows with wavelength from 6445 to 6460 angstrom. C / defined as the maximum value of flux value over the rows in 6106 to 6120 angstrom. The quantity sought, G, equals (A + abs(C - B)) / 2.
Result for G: 5.8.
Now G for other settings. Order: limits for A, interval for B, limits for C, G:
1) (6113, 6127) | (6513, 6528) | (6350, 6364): 6.3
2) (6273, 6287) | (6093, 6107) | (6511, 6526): 7.2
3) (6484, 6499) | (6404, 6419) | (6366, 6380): 4.6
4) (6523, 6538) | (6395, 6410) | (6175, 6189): 7.4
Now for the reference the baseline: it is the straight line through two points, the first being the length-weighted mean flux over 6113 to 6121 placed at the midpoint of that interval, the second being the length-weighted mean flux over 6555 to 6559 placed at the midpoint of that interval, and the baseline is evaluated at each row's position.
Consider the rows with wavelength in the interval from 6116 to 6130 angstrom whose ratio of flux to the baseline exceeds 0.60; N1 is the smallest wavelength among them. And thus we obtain 6116.52 angstrom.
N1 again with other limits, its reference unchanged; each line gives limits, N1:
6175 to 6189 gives 6175.96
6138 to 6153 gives 6139.10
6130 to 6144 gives 6130.62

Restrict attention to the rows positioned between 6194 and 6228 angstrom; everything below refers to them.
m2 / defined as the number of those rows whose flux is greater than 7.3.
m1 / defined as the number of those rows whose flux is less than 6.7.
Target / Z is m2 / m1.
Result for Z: 0.17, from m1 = 12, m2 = 2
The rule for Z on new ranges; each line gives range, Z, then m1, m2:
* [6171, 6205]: 0.00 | 15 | 0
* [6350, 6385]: 0.50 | 4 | 2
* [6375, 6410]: 1.00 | 2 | 2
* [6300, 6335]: 0.83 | 6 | 5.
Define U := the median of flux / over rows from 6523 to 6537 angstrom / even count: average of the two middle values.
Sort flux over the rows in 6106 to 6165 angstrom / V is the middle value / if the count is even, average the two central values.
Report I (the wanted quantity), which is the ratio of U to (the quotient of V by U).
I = 36.6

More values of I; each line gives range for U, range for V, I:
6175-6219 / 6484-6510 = 4.8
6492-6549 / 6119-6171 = 27.7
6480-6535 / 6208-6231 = 18.0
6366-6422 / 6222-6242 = 7.6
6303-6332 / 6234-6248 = 7.3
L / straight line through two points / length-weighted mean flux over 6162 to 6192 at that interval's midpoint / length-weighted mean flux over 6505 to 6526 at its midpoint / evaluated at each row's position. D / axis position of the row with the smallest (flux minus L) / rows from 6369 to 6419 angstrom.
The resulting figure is 6415.11 angstrom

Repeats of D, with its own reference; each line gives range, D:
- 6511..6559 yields 6511.85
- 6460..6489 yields 6462.56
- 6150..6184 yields 6164.59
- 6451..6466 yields 6462.56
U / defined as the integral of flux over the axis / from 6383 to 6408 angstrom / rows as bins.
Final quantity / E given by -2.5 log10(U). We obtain -5.60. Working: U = 174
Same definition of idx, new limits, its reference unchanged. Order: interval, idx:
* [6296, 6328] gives 6325.64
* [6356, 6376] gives 6375.36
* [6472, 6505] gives 6504.36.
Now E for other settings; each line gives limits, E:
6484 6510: -6.00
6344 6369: -5.59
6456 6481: -5.73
